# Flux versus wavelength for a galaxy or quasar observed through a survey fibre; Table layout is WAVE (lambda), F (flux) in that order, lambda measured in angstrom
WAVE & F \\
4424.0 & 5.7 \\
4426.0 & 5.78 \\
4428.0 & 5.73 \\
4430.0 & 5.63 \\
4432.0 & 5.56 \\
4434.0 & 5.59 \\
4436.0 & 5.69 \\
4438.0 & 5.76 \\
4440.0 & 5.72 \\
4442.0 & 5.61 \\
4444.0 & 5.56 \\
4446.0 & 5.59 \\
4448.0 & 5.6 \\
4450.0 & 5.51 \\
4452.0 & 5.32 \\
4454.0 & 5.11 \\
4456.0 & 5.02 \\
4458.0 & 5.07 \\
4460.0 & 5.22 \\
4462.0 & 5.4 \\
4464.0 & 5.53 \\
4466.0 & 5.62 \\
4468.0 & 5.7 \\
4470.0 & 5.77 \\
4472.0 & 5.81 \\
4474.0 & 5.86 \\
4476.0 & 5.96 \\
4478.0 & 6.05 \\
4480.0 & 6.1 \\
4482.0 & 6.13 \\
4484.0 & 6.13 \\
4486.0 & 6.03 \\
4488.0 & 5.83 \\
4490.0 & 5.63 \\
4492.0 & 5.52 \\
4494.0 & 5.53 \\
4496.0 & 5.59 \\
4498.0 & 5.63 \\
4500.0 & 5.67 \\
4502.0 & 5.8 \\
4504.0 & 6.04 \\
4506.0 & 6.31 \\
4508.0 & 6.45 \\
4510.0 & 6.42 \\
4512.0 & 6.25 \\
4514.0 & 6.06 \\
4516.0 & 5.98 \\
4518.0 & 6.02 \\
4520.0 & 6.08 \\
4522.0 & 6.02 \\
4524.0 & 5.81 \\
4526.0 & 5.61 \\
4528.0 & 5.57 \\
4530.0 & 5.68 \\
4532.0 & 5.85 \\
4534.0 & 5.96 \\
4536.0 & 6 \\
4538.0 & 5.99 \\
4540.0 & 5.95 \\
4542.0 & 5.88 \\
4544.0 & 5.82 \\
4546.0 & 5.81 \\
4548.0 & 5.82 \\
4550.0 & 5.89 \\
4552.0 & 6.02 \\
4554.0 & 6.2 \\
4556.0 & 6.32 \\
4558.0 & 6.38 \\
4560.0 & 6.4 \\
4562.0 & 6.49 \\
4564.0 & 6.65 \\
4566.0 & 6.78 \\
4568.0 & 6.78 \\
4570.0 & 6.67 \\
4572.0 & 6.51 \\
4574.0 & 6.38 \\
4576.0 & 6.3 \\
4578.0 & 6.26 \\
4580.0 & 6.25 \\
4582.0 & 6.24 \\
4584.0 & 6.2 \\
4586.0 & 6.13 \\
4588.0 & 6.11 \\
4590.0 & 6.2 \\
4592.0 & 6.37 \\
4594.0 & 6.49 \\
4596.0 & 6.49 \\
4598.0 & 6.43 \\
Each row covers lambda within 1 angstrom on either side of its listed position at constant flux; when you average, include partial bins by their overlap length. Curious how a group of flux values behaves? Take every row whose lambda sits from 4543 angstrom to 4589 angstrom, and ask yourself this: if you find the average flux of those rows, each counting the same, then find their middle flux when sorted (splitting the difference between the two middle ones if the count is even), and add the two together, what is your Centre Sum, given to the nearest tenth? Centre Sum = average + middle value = 12.5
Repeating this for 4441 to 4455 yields 11.0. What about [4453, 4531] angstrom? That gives 11.6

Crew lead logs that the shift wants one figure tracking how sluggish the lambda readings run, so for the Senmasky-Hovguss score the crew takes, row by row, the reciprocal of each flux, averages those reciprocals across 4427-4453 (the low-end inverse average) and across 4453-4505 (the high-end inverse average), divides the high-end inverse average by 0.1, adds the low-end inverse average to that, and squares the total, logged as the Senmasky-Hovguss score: 3.8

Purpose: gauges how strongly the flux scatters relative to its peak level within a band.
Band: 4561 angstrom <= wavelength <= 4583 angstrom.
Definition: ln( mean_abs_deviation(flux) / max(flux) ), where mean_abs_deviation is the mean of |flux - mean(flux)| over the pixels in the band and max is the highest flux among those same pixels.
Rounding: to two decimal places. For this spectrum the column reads -3.64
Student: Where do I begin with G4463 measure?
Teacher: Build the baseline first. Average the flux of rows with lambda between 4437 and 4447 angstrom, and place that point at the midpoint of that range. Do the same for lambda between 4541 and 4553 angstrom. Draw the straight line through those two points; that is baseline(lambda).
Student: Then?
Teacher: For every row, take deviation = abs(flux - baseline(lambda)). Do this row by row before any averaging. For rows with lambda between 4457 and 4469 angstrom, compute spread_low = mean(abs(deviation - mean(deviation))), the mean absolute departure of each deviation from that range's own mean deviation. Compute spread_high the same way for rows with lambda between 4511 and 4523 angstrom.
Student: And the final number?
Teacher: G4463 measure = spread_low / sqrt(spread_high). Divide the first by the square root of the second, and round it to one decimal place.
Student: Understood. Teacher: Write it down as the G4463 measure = 0.7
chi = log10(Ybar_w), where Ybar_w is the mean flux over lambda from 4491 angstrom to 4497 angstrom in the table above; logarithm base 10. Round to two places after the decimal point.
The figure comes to 0.74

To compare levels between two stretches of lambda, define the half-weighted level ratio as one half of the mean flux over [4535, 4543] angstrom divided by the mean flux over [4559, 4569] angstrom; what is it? 0.450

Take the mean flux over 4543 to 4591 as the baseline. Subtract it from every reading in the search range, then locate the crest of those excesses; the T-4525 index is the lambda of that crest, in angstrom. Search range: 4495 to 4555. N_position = 4508.0 angstrom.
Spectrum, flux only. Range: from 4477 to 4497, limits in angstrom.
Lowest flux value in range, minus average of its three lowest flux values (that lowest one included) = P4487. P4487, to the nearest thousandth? -0.027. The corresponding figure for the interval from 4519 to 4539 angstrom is -0.050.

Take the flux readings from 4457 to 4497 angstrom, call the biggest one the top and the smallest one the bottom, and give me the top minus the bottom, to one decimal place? 1.1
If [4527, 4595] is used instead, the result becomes 1.2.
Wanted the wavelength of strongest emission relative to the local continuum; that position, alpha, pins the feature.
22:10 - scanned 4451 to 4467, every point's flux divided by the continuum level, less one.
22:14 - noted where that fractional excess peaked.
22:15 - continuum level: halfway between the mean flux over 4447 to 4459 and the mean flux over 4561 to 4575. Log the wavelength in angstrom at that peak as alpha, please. 4466.0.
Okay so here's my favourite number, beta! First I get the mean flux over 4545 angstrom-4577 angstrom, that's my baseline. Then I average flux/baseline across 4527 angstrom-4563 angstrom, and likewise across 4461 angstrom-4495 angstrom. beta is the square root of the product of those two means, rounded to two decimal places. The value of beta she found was 0.93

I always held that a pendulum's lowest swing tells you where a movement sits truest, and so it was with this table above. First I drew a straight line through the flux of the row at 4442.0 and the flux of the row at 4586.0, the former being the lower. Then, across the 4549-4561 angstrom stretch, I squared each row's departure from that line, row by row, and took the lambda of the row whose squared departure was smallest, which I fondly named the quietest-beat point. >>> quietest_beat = 4552.0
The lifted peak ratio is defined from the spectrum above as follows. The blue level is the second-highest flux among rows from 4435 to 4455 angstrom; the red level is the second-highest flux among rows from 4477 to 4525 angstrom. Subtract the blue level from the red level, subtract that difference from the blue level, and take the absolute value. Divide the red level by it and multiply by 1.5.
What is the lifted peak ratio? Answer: 1.92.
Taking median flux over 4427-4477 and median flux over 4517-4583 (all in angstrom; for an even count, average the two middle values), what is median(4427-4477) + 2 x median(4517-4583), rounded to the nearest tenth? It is 17.6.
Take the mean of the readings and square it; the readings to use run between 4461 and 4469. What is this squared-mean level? 31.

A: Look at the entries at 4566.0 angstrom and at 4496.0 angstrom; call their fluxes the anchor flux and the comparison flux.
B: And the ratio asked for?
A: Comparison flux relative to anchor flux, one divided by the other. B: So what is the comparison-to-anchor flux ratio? 0.82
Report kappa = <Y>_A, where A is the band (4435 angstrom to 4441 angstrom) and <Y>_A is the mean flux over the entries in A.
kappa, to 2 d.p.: 5.72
